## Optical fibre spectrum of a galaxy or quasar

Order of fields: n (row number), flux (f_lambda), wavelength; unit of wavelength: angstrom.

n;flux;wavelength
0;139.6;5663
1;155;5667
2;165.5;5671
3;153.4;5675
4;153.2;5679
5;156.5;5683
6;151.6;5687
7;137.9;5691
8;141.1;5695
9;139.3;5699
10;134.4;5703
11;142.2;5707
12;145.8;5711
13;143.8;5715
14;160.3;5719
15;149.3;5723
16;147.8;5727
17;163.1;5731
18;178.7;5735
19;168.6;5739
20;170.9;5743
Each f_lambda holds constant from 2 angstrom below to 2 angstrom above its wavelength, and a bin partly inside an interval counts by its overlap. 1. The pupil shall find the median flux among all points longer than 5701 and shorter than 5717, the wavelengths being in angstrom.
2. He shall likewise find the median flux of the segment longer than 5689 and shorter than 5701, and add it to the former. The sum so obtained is 282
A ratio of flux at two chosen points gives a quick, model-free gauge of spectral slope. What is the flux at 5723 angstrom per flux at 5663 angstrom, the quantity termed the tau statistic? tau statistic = 1.07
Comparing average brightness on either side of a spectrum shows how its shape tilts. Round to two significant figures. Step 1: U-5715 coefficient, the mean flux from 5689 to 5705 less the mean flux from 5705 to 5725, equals -10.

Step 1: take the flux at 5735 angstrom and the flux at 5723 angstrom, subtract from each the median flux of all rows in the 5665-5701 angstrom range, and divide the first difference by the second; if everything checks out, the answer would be -6.5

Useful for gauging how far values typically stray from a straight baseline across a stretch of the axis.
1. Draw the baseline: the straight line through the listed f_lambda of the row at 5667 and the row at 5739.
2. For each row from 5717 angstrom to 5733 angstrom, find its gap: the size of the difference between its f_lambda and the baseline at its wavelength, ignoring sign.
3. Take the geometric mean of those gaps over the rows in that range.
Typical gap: 8.6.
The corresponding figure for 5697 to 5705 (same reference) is 24.4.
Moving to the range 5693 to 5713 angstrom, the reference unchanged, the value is 21.0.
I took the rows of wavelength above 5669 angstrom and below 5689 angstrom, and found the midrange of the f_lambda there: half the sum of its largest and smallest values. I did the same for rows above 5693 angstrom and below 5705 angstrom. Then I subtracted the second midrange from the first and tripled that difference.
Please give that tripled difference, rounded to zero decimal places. 62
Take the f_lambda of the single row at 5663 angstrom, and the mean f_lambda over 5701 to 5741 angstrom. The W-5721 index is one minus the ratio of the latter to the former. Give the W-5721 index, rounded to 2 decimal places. -0.10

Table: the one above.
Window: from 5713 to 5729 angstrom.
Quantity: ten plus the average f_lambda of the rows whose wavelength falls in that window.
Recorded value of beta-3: 160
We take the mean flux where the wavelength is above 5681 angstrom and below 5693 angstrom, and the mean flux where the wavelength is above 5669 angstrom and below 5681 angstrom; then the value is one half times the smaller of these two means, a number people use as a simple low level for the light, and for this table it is 74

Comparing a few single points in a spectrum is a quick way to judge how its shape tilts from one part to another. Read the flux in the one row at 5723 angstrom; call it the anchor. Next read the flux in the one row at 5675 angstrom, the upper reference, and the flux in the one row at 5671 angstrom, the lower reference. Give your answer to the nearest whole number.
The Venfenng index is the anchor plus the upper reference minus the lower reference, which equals 137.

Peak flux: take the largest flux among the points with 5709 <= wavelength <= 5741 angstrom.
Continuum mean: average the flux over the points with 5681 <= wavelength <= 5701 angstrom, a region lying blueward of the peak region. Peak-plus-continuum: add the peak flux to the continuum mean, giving 324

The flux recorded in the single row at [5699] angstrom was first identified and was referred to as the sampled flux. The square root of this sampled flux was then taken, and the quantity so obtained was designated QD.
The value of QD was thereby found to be 11.8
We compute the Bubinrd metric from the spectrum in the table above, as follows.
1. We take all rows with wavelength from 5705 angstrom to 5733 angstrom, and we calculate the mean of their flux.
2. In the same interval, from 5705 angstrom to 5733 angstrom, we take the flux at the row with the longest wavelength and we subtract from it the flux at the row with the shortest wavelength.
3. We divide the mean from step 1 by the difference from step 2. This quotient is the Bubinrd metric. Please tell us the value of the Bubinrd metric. 7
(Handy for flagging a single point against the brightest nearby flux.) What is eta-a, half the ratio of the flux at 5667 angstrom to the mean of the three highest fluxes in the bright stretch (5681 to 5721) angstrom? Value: 0.496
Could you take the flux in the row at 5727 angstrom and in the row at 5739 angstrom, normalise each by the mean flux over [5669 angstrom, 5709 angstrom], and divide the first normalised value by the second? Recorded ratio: 0.88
